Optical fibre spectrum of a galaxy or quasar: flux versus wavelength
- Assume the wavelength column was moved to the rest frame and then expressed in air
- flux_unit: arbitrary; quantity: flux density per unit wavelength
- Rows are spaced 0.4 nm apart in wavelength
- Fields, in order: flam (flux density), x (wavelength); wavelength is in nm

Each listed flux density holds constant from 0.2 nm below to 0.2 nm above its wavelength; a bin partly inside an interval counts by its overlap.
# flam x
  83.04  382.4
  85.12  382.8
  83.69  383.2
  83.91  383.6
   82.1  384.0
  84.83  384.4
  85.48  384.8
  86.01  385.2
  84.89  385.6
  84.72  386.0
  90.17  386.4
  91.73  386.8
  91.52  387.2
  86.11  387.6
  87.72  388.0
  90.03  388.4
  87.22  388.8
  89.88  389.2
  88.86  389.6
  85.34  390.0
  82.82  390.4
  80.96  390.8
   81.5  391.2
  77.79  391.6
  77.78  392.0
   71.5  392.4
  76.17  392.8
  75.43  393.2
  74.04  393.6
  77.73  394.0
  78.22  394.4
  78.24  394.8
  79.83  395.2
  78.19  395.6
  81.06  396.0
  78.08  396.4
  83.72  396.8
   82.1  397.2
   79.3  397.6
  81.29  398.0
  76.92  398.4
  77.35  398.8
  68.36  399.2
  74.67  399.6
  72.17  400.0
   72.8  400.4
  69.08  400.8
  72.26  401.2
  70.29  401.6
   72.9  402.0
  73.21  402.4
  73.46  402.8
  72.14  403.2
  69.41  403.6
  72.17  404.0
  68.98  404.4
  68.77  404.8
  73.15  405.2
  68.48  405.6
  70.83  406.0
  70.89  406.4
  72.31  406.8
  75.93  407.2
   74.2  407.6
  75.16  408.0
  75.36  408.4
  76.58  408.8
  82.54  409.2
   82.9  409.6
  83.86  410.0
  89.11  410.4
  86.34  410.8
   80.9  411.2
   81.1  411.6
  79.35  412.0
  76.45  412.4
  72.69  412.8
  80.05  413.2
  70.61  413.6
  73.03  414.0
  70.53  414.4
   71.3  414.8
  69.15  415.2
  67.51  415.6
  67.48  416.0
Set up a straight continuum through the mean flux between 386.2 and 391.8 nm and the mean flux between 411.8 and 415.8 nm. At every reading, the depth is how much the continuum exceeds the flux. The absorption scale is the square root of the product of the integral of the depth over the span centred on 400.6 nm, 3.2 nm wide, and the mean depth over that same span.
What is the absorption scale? 15.5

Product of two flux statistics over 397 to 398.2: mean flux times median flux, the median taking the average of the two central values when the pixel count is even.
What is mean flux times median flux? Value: 6576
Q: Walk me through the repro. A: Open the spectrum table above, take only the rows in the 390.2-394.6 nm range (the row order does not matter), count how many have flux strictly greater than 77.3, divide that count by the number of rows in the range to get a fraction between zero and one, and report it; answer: 0.64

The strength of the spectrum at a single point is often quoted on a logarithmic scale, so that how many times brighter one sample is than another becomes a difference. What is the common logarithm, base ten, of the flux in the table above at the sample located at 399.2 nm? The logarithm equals 1.83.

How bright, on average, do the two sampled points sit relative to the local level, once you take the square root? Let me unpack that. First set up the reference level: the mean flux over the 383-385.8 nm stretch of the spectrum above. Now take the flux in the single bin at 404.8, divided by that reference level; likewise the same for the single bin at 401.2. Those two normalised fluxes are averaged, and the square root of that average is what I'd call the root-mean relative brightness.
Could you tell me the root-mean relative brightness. 0.914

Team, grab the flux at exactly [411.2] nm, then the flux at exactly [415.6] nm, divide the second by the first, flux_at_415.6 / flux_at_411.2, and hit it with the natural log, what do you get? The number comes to -0.18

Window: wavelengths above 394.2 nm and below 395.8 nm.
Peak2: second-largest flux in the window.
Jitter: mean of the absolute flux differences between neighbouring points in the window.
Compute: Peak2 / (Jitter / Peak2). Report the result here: 5651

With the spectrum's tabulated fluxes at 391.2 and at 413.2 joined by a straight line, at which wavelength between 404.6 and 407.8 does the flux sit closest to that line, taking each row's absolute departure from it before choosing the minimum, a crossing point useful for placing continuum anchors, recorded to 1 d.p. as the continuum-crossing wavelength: 407.2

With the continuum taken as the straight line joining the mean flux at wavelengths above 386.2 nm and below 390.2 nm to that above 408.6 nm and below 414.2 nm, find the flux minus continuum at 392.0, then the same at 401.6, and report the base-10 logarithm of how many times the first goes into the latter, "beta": 0.14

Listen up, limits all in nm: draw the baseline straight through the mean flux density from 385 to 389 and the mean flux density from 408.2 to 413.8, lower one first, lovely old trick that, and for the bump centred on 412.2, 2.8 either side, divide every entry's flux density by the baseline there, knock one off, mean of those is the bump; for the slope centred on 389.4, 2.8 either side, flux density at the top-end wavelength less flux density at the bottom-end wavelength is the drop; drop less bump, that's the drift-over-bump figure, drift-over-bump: -14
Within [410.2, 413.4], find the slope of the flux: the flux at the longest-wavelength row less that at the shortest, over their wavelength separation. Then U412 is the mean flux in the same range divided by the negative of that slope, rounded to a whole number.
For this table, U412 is 25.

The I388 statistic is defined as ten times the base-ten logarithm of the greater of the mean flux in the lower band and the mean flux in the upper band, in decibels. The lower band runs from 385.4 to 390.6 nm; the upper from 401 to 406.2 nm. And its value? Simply 19.4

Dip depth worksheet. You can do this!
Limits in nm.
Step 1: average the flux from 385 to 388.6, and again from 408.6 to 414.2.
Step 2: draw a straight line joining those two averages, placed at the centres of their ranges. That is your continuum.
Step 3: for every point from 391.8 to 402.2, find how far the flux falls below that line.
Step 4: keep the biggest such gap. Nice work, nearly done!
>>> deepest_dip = 15.5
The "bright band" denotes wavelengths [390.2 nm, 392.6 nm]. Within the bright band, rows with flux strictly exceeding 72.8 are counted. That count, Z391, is 5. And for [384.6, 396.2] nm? 28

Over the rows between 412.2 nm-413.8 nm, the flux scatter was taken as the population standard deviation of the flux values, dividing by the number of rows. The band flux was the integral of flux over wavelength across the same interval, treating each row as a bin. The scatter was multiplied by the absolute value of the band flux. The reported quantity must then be 433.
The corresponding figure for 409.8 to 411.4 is 413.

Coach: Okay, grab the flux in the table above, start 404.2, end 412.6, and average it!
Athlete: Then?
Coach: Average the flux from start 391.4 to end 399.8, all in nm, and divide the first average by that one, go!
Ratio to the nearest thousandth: 0.991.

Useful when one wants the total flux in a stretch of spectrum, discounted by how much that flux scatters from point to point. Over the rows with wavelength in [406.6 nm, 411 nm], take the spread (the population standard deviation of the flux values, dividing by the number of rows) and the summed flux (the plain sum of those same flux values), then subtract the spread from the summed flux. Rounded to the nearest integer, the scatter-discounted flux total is 869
